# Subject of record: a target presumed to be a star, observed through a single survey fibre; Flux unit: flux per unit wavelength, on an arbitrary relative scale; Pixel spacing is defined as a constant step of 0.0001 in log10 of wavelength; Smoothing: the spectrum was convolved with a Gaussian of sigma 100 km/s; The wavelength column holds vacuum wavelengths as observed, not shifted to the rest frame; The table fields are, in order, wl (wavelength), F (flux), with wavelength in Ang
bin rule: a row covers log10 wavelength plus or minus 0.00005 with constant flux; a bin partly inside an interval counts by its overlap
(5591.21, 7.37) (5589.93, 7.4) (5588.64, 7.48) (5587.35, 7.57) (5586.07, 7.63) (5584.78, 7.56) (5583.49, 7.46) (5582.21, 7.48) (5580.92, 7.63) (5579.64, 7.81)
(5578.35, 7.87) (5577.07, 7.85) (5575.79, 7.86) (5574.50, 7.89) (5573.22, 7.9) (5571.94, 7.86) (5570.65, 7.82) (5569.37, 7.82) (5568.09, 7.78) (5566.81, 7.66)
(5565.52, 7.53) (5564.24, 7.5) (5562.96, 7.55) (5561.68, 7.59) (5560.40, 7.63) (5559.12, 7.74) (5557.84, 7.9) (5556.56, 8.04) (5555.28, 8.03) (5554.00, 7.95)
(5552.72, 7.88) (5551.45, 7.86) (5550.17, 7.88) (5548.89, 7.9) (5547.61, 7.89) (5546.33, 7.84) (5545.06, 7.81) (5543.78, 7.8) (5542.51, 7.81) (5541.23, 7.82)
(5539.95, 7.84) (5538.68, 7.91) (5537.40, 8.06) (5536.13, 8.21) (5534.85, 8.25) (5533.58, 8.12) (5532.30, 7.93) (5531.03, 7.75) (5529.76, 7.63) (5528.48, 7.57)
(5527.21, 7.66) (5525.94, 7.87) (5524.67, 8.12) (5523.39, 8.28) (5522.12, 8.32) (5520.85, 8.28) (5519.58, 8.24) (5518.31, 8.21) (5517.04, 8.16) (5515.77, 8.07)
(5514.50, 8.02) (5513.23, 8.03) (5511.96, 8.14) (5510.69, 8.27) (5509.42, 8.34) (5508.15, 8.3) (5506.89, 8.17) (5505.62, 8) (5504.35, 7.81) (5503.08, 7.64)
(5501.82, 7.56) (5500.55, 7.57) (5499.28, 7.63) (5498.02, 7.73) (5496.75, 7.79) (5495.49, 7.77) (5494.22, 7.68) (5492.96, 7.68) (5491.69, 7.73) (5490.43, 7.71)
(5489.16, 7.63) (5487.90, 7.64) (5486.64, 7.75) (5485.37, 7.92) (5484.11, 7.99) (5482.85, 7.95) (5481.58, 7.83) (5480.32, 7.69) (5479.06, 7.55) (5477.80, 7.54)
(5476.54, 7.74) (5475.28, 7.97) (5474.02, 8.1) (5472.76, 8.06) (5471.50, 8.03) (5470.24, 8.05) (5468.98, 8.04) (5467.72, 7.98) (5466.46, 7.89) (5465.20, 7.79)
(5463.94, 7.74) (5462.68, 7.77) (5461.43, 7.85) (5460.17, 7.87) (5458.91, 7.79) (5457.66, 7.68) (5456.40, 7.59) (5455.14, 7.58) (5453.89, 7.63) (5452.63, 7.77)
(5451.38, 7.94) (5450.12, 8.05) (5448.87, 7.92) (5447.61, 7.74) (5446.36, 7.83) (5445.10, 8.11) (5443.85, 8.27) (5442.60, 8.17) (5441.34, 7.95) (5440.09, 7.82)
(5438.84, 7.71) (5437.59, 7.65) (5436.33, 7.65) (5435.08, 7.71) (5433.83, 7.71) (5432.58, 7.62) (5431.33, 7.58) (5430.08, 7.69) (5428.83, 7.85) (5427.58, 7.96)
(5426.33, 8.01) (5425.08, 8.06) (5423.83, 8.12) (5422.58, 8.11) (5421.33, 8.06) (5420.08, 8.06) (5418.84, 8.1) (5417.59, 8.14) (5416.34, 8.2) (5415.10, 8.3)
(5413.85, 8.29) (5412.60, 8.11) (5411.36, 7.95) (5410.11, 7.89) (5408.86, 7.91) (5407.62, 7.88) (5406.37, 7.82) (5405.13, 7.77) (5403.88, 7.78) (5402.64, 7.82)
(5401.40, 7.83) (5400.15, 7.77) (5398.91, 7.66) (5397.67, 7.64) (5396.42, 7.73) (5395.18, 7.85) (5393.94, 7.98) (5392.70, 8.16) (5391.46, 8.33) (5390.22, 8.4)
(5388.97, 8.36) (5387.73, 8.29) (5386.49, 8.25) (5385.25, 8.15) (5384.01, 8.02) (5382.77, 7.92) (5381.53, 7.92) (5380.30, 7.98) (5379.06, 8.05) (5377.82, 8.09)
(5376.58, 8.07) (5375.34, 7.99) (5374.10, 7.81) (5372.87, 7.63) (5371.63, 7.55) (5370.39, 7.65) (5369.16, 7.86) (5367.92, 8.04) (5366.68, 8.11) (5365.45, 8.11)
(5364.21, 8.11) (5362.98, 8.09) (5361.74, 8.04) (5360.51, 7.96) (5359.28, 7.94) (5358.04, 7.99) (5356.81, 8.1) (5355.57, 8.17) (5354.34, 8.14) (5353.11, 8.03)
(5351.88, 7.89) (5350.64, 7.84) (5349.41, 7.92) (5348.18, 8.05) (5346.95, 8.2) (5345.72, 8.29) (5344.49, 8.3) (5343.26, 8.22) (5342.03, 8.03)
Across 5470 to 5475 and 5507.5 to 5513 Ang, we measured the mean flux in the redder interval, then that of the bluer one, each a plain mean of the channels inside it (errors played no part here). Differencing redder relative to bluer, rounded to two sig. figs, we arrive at 0.20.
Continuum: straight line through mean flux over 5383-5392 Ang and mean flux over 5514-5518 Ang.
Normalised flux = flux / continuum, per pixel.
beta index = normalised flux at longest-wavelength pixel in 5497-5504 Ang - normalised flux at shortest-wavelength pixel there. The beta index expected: -0.010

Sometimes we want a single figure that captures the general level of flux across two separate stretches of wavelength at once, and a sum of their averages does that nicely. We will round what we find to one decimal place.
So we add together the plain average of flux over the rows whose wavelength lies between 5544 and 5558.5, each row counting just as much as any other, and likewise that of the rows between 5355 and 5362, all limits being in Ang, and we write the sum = 15.9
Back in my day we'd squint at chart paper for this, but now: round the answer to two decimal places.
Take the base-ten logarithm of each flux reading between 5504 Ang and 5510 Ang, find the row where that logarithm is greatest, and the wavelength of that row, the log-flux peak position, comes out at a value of 5509.42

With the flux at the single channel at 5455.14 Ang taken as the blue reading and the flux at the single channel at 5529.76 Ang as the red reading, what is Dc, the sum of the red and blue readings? 15.2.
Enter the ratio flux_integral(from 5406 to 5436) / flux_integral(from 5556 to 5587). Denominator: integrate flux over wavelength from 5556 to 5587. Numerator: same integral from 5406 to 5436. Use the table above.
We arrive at 1.00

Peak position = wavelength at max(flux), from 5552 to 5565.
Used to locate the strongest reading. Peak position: 5556.56 Ang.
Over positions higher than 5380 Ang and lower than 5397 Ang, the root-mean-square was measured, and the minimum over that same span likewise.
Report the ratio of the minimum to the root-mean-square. 0.955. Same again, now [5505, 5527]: 0.964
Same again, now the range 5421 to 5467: 0.966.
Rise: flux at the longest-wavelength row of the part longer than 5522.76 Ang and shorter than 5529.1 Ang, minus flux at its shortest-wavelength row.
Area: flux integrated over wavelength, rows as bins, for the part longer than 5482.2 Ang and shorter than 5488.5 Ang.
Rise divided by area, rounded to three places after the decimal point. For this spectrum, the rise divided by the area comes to -0.014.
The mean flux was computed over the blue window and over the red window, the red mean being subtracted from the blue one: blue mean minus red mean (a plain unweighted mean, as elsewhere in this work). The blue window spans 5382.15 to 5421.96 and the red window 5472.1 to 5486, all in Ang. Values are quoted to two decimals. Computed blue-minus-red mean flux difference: 0.16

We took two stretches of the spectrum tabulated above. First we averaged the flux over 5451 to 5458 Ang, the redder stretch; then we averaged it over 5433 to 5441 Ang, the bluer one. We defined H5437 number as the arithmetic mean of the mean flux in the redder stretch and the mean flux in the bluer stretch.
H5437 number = 7.70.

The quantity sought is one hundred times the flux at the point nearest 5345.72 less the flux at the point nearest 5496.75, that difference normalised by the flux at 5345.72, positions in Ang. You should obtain 6.0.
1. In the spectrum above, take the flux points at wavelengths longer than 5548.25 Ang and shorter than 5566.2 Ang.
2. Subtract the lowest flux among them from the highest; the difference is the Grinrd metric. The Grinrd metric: 0.54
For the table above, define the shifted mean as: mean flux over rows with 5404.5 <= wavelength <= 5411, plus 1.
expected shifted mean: 8.85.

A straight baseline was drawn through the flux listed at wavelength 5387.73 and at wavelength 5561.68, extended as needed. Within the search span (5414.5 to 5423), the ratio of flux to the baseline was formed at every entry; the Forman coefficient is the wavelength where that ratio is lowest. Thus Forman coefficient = 5420.08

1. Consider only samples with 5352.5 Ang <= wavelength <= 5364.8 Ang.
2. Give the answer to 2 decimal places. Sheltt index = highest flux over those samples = 8.17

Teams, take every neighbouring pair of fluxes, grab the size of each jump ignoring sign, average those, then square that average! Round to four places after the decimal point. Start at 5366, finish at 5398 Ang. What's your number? 0.0101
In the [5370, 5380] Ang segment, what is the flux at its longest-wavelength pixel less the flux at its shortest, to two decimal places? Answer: 0.40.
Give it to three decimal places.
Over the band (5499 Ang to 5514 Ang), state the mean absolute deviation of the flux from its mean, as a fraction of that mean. 0.033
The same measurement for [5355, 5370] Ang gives 0.009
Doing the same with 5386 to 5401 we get 0.033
